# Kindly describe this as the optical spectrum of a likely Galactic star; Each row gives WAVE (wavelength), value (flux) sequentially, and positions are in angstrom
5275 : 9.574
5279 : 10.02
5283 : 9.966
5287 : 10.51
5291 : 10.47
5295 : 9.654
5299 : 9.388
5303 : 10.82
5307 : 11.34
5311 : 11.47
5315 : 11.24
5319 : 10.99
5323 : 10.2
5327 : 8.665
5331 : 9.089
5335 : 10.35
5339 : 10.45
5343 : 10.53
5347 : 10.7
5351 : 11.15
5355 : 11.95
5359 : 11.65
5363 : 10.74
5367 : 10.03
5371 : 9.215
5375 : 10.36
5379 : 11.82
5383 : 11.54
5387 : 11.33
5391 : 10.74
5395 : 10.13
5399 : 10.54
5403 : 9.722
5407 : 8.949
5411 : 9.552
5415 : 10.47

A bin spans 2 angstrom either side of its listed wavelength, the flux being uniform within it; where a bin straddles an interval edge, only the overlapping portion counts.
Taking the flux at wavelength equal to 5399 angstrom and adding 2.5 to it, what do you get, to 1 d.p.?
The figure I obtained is 13.0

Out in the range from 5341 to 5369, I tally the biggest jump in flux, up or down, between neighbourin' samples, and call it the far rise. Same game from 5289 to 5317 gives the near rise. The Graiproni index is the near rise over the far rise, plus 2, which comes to 3.57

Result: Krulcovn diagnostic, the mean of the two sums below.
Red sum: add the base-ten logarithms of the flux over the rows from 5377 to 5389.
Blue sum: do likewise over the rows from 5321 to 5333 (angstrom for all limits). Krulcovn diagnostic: 3.05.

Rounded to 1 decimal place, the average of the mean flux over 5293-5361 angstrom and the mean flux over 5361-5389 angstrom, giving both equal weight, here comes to 10.6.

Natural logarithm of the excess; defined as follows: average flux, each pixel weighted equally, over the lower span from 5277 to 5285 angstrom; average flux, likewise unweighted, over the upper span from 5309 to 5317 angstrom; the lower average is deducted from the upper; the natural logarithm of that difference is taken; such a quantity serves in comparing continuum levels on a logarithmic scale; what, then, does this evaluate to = 0.31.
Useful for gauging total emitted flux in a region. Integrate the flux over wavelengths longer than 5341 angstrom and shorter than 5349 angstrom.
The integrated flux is 85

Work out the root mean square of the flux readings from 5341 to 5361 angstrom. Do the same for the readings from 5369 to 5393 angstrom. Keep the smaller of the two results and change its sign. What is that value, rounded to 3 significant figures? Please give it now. -10.9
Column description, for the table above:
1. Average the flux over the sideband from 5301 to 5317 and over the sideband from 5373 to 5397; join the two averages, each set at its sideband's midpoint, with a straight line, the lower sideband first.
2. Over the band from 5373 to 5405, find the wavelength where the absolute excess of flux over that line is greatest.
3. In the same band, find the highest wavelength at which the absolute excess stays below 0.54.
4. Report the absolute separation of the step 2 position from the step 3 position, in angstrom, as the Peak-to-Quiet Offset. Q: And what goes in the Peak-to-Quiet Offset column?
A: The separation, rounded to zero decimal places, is 4 angstrom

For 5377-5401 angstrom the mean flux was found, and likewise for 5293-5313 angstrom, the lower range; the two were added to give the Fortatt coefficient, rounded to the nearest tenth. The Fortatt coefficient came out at 21.6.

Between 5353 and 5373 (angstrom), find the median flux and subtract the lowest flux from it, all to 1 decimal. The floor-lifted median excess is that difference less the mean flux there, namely -9.2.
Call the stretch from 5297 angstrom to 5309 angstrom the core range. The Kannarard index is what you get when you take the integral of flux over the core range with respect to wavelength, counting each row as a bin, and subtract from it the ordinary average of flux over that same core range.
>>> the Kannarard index 116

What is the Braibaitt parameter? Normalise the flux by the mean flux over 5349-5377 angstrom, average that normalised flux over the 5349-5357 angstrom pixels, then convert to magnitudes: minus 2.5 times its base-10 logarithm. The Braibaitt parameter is -0.080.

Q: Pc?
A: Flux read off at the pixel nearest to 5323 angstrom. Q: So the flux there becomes 10.2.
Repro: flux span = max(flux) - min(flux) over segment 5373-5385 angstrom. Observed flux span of 1.5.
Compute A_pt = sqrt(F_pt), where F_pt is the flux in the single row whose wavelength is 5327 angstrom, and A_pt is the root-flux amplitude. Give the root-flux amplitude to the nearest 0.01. 2.94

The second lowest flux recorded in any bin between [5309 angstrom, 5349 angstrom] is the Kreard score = 9.089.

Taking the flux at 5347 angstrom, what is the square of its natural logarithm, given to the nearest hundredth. 5.62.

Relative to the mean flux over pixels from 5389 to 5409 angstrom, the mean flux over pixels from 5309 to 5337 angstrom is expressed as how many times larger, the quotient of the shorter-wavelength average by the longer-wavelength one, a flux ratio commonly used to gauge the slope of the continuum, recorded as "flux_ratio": 1.03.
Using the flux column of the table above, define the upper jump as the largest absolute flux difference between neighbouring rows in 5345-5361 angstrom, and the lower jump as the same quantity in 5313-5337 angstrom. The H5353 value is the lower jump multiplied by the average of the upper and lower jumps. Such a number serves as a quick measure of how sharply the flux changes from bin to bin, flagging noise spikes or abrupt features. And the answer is 1.79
